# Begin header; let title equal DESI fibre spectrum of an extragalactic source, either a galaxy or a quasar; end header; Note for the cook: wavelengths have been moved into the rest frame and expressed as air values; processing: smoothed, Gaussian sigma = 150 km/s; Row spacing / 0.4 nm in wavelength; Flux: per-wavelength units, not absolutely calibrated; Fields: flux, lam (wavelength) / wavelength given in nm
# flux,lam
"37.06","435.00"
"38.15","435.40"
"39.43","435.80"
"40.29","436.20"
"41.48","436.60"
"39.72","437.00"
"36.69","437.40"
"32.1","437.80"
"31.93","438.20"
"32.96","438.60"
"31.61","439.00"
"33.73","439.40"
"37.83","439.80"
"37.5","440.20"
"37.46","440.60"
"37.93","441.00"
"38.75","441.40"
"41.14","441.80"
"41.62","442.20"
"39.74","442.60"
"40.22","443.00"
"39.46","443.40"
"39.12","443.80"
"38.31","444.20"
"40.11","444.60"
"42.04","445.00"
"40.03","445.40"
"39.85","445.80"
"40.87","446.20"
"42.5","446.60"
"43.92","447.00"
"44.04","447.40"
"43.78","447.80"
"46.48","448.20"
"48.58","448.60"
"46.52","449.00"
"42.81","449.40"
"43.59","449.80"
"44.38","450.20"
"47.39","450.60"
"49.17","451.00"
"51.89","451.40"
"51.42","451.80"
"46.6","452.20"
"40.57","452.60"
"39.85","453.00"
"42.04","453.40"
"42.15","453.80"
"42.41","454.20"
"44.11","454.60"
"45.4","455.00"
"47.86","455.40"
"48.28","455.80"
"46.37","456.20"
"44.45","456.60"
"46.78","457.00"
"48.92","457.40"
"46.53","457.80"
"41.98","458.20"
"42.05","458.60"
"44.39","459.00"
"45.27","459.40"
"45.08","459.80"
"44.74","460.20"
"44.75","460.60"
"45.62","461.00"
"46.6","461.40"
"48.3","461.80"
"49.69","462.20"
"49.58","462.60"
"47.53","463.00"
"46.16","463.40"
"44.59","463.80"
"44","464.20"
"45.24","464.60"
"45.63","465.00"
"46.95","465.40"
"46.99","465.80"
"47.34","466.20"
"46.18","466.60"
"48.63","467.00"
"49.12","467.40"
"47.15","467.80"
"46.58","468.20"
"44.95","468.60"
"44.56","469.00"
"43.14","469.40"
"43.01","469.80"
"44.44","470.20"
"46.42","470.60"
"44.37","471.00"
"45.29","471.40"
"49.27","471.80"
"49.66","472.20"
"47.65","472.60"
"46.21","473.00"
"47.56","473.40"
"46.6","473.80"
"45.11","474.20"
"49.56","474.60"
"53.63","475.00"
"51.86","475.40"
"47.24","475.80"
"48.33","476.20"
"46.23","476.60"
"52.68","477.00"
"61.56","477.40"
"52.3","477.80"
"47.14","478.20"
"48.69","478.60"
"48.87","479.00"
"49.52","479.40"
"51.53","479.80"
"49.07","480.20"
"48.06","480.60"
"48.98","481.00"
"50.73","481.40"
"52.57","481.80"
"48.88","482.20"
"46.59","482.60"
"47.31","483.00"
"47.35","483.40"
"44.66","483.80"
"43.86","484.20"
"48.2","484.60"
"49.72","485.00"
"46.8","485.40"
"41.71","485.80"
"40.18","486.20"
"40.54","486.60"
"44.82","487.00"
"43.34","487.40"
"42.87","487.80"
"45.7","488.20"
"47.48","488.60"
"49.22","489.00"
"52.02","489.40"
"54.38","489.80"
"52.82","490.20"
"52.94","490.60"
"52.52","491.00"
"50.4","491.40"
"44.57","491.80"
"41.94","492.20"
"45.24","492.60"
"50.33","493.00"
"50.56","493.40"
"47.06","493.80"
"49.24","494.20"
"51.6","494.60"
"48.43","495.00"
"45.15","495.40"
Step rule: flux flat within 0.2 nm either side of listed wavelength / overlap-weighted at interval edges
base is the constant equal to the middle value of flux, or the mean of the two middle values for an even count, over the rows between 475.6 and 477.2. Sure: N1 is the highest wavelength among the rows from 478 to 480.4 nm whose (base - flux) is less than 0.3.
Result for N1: 480.20 nm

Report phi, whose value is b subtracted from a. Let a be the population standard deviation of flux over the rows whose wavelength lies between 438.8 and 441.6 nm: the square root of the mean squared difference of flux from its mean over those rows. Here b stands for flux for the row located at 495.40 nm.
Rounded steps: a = 2.5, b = 45.15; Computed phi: -43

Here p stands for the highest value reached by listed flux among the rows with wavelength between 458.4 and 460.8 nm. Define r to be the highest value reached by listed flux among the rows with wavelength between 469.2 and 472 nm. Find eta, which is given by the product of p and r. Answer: 2230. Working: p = 45.27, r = 49.27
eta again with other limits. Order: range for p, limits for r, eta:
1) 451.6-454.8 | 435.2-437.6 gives 2133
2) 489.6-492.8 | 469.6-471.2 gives 2524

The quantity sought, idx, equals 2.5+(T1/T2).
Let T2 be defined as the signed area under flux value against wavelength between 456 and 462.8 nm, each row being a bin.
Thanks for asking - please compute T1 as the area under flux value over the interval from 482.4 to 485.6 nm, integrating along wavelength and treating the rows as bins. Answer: 3.0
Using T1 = 150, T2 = 312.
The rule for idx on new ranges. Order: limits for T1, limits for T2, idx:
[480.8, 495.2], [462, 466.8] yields 5.6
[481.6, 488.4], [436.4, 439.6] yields 5.3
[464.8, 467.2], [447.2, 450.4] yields 3.3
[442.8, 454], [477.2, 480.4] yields 5.5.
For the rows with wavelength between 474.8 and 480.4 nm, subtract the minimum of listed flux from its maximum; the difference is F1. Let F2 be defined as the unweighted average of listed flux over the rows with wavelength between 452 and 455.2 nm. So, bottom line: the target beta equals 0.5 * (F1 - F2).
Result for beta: -14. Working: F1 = 15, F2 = 42.9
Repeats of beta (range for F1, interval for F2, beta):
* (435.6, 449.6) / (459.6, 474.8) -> -15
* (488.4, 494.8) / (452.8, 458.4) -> -16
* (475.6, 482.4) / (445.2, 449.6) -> -14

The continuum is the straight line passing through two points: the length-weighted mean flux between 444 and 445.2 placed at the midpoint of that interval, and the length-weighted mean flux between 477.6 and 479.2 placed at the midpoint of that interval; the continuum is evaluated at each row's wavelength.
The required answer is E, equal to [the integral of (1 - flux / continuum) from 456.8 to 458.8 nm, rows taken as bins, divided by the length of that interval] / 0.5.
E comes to -0.07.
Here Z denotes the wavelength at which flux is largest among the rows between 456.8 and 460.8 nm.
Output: 457.40 nm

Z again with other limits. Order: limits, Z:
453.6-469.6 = 462.20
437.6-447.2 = 447.00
